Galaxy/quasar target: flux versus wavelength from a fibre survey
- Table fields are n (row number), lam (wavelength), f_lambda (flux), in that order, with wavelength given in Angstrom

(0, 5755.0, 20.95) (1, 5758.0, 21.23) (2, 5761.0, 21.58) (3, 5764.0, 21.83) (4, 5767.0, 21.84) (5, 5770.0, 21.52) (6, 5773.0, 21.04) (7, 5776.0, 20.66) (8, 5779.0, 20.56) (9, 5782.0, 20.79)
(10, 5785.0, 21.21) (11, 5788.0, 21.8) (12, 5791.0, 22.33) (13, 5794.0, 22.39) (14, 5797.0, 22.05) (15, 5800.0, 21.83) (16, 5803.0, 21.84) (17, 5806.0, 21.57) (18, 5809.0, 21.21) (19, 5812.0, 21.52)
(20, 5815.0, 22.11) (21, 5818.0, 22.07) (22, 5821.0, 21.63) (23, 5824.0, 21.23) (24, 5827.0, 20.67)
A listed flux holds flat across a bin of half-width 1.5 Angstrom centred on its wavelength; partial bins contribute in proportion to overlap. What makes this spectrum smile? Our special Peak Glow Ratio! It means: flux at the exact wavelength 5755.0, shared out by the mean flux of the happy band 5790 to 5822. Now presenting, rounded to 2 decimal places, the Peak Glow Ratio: 0.96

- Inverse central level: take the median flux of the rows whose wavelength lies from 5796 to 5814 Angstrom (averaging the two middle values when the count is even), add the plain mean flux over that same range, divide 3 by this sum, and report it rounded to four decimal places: 0.0692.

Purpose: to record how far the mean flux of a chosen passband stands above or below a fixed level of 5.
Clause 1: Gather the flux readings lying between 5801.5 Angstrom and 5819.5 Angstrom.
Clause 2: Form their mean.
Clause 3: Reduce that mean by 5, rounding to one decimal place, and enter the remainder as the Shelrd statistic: 16.7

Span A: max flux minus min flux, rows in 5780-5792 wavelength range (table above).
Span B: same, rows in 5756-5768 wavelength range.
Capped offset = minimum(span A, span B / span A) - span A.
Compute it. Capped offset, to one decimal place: -1.1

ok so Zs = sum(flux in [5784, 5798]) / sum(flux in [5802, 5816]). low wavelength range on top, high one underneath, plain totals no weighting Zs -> 1.01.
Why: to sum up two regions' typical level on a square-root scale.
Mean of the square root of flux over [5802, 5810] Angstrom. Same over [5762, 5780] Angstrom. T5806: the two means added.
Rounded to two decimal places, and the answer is 9.25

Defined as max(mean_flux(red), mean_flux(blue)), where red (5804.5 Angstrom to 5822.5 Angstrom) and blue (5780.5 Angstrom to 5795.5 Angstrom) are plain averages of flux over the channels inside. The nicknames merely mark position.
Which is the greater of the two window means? 21.7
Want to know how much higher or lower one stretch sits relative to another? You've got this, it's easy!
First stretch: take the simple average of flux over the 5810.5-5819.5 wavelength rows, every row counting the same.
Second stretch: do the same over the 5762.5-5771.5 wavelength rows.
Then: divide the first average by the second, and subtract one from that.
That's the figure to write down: 0.01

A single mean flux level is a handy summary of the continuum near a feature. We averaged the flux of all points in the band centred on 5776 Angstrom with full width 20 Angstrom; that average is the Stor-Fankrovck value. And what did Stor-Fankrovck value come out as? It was 21.1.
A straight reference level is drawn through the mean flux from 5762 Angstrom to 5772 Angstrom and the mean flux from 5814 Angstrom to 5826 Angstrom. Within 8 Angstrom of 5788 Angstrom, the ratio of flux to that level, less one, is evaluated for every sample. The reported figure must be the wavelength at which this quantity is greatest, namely 5794.0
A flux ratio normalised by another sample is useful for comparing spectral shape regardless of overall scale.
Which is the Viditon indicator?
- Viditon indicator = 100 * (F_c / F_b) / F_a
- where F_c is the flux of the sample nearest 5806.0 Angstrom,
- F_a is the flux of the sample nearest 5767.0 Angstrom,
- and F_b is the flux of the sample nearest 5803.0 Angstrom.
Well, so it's 4.52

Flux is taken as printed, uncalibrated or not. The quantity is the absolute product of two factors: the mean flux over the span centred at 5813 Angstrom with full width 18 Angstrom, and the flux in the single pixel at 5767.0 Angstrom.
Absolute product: 474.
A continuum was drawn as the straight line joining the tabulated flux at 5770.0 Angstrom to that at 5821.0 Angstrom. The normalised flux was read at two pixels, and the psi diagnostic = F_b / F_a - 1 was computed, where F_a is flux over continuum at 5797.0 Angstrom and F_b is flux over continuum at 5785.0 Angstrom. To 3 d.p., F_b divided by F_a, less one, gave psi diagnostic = -0.037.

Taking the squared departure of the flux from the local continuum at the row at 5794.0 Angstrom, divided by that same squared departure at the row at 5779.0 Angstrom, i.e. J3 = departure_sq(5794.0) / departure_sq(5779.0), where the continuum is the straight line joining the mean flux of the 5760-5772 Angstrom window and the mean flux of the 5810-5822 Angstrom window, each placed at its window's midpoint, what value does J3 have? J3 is 0.3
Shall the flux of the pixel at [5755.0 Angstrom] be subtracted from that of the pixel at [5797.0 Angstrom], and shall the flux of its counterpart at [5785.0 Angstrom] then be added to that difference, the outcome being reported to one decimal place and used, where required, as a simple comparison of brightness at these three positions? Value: 22.3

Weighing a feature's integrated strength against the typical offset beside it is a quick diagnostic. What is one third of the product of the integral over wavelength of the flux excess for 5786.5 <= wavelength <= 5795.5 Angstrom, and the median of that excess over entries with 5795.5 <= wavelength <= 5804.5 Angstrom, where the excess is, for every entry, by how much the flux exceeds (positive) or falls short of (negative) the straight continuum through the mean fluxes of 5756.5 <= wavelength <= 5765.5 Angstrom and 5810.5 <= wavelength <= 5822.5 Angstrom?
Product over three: 0.12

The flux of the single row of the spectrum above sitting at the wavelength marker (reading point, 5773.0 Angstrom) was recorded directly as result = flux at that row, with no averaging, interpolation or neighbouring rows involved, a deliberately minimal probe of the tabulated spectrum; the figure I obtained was 21.04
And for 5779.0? 20.56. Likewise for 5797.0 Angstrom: 22.05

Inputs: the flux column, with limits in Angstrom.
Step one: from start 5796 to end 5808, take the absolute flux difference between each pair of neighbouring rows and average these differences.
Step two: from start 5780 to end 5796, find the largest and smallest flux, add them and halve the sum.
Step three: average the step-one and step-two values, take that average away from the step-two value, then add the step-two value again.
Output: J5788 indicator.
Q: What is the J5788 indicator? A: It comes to 32.3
